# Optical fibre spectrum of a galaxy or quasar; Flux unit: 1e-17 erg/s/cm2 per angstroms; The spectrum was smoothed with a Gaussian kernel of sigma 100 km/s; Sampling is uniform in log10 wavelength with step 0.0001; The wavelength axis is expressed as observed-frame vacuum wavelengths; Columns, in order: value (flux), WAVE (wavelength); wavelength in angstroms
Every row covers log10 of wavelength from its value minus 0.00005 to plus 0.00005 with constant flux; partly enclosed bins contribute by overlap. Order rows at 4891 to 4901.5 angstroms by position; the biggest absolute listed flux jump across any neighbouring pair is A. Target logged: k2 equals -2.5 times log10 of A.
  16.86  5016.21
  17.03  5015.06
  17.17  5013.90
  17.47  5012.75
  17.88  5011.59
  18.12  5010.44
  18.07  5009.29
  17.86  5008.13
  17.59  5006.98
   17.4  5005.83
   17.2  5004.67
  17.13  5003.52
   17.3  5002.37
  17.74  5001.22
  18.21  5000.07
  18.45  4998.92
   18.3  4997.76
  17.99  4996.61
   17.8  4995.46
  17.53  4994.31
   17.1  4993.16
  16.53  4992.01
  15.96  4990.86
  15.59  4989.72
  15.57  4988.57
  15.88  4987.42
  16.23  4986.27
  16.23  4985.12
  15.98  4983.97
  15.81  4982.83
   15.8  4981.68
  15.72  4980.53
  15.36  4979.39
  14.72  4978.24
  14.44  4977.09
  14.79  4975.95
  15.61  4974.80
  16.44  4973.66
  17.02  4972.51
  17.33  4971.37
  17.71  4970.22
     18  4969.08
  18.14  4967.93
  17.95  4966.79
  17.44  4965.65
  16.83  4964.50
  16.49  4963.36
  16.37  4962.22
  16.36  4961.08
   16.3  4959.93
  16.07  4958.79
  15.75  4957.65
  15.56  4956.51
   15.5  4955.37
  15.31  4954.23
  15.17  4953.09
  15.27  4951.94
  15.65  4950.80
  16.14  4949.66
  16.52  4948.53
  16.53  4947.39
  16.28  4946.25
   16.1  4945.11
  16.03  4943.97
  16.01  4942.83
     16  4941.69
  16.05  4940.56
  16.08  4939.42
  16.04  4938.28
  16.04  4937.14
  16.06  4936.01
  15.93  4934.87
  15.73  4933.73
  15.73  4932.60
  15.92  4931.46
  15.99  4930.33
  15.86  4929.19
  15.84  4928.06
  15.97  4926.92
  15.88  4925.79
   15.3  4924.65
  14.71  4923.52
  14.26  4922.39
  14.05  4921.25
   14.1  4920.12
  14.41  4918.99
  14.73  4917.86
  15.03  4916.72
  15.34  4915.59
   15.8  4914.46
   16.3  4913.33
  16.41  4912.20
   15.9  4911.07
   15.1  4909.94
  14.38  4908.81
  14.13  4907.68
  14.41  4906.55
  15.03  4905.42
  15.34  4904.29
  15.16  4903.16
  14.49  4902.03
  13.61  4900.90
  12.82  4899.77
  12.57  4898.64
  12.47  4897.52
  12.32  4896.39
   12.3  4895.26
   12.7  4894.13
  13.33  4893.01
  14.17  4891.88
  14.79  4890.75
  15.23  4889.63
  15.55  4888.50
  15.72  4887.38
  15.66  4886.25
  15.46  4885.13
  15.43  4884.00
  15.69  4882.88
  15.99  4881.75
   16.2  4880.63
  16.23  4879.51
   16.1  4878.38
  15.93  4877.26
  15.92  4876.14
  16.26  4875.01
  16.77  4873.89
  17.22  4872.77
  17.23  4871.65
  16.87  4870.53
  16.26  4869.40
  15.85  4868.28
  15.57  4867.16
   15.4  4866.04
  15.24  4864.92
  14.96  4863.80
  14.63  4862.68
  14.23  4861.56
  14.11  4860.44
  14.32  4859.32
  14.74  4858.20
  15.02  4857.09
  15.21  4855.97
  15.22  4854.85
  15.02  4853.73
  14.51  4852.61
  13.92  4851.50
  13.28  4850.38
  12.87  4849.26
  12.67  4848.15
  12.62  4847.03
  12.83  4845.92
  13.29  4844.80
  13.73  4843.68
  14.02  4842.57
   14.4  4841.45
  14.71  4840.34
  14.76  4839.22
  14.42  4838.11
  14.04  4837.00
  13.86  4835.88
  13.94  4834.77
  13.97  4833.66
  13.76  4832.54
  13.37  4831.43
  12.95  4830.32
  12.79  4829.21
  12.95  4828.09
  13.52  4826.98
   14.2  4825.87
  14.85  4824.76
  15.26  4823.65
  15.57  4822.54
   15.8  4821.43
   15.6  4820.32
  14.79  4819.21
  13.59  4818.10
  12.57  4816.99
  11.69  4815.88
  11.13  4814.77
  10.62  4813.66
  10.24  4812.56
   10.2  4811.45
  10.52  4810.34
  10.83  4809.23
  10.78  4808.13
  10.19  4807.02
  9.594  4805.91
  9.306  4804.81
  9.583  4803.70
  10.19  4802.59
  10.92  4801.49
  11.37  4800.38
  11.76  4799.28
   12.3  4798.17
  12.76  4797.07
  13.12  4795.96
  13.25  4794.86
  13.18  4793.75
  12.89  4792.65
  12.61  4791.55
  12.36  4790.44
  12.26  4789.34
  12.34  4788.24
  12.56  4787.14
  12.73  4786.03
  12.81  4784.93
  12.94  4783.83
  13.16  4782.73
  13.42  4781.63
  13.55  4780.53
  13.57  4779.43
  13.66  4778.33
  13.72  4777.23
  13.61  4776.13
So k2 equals 0.2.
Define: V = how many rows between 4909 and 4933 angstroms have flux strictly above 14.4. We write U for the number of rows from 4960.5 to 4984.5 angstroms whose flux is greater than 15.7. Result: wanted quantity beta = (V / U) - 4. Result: -2.9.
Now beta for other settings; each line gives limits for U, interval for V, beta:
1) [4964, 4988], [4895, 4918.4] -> -3.2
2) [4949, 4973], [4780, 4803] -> -4.0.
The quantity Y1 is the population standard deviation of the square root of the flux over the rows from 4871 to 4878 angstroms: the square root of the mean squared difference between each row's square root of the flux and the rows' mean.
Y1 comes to 0.068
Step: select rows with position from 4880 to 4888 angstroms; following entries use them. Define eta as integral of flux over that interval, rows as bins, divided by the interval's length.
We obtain 15.8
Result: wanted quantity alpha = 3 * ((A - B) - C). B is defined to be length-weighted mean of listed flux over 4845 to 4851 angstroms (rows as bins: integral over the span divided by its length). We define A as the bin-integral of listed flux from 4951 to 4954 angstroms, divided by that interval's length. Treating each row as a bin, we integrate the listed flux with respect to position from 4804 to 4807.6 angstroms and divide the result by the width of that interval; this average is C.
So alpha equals -22.0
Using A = 15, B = 13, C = 9.7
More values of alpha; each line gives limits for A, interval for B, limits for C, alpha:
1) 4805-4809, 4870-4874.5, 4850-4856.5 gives -64.3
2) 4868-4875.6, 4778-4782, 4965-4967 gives -43.5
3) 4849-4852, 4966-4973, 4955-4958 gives -59.9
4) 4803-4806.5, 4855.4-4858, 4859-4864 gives -60.0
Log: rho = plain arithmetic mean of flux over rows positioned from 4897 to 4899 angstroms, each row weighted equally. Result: 13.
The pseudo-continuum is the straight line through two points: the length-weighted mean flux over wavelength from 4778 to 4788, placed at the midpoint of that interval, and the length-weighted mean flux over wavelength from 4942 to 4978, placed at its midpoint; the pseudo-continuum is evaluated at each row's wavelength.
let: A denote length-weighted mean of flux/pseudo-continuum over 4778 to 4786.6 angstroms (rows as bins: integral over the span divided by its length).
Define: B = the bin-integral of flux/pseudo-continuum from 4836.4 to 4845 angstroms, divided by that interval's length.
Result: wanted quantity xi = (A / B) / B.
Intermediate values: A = 1.01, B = 1.00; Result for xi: 1.00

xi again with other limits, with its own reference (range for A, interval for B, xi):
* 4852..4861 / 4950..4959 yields 1.11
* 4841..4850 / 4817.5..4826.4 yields 0.80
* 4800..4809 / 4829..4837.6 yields 0.80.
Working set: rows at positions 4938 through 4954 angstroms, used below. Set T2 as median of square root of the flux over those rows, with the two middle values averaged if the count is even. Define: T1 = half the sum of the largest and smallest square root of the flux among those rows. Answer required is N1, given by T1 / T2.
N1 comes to 0.99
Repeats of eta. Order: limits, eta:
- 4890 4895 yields 13.7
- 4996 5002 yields 18.1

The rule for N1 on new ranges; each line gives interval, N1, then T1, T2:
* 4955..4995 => 1.00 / 4.03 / 4.03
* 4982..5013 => 0.99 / 4.12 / 4.17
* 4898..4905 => 1.00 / 3.73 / 3.75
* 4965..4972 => 1.00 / 4.21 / 4.22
